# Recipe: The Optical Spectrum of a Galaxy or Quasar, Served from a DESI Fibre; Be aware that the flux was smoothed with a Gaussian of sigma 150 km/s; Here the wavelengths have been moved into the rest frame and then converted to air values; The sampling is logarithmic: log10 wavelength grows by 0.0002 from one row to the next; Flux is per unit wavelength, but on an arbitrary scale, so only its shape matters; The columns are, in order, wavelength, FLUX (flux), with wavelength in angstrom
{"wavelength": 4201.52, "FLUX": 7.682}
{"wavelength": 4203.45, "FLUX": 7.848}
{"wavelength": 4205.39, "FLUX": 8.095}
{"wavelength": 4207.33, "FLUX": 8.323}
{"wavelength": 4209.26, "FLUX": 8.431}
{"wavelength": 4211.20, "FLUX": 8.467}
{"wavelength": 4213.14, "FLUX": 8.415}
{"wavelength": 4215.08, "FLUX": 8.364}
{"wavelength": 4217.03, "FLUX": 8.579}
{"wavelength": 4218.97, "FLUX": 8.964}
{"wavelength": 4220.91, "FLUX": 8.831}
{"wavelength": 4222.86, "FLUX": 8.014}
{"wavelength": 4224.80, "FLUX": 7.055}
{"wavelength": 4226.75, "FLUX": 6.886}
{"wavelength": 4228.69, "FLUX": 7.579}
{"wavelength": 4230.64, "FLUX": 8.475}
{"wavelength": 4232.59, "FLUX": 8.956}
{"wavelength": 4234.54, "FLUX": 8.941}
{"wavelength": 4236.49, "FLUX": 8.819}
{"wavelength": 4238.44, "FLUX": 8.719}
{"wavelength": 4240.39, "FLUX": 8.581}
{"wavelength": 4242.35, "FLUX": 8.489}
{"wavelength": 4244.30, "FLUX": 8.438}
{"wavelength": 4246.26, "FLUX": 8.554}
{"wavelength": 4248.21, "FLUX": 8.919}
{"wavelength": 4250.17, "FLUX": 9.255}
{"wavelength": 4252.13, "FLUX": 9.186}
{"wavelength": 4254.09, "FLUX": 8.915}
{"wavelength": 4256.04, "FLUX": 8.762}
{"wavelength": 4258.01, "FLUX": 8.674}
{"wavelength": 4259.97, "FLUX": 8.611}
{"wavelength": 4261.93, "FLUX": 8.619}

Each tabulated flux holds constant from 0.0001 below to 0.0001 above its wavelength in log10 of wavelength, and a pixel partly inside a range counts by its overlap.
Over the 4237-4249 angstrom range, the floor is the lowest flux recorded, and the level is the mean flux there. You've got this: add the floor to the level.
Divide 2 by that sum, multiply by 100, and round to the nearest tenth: 11.7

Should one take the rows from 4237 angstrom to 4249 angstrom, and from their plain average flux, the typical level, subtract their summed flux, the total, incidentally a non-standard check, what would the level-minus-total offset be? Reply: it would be -43.1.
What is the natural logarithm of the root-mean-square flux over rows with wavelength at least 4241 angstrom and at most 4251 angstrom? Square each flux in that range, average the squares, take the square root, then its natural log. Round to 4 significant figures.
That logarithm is 2.168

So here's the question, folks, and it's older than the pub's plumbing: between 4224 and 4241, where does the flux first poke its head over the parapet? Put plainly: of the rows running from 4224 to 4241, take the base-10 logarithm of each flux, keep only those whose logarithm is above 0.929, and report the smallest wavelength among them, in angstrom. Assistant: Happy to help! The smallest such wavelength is 4232.59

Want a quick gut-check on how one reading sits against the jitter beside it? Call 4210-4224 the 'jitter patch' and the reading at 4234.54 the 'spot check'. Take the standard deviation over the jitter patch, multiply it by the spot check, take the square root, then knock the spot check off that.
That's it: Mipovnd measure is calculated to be -7.3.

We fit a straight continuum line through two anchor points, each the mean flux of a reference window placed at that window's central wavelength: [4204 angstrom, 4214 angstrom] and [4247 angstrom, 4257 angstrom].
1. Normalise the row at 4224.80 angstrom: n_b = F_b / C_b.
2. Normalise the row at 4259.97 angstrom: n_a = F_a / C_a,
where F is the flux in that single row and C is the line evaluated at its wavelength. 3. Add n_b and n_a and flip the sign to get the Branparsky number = -1.77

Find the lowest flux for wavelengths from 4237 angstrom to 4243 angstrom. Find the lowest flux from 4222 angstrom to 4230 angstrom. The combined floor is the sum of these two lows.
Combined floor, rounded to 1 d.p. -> 15.4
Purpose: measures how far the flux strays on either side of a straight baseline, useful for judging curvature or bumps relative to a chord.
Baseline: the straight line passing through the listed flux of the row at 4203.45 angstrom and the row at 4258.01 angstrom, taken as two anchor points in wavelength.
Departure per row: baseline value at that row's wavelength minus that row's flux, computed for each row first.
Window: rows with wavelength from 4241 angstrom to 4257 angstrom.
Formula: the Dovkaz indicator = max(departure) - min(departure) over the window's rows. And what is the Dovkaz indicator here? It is 0.73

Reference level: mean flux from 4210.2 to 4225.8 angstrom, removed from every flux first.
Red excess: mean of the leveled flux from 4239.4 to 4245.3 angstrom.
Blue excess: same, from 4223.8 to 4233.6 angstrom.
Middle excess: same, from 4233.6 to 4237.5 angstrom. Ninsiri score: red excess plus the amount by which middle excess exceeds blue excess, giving 1.3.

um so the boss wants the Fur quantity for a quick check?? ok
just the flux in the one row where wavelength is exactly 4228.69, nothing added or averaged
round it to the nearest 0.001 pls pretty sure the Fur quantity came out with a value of 7.579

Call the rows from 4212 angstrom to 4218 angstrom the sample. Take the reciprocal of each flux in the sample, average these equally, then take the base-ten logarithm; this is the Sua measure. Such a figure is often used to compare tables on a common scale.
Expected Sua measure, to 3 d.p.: -0.927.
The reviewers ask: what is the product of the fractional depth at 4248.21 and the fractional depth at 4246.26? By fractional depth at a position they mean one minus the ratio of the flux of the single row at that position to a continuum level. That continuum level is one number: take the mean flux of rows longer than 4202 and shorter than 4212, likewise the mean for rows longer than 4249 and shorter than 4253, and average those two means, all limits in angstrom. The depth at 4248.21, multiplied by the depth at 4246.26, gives -0.0004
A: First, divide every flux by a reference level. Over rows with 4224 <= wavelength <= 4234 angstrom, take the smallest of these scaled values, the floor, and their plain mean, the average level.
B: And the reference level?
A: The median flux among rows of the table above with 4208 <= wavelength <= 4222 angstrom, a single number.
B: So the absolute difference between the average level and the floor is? 0.11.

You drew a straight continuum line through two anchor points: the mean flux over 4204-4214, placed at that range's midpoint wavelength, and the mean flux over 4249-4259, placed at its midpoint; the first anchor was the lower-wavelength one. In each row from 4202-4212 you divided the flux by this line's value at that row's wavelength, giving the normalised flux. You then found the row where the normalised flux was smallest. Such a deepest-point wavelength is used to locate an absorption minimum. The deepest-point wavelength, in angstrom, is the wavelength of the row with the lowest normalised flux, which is 4203.45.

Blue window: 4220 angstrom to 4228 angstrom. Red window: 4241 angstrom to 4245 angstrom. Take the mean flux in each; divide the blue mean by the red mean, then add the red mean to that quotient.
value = 9.4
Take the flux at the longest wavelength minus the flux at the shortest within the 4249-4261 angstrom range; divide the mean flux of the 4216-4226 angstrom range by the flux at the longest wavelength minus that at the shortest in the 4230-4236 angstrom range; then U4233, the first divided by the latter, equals -0.036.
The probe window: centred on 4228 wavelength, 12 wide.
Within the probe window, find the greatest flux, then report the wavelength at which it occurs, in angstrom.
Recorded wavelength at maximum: 4232.59 angstrom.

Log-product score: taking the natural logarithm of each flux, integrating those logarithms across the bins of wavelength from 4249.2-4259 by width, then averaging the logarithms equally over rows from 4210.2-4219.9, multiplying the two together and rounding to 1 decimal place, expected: 46.1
